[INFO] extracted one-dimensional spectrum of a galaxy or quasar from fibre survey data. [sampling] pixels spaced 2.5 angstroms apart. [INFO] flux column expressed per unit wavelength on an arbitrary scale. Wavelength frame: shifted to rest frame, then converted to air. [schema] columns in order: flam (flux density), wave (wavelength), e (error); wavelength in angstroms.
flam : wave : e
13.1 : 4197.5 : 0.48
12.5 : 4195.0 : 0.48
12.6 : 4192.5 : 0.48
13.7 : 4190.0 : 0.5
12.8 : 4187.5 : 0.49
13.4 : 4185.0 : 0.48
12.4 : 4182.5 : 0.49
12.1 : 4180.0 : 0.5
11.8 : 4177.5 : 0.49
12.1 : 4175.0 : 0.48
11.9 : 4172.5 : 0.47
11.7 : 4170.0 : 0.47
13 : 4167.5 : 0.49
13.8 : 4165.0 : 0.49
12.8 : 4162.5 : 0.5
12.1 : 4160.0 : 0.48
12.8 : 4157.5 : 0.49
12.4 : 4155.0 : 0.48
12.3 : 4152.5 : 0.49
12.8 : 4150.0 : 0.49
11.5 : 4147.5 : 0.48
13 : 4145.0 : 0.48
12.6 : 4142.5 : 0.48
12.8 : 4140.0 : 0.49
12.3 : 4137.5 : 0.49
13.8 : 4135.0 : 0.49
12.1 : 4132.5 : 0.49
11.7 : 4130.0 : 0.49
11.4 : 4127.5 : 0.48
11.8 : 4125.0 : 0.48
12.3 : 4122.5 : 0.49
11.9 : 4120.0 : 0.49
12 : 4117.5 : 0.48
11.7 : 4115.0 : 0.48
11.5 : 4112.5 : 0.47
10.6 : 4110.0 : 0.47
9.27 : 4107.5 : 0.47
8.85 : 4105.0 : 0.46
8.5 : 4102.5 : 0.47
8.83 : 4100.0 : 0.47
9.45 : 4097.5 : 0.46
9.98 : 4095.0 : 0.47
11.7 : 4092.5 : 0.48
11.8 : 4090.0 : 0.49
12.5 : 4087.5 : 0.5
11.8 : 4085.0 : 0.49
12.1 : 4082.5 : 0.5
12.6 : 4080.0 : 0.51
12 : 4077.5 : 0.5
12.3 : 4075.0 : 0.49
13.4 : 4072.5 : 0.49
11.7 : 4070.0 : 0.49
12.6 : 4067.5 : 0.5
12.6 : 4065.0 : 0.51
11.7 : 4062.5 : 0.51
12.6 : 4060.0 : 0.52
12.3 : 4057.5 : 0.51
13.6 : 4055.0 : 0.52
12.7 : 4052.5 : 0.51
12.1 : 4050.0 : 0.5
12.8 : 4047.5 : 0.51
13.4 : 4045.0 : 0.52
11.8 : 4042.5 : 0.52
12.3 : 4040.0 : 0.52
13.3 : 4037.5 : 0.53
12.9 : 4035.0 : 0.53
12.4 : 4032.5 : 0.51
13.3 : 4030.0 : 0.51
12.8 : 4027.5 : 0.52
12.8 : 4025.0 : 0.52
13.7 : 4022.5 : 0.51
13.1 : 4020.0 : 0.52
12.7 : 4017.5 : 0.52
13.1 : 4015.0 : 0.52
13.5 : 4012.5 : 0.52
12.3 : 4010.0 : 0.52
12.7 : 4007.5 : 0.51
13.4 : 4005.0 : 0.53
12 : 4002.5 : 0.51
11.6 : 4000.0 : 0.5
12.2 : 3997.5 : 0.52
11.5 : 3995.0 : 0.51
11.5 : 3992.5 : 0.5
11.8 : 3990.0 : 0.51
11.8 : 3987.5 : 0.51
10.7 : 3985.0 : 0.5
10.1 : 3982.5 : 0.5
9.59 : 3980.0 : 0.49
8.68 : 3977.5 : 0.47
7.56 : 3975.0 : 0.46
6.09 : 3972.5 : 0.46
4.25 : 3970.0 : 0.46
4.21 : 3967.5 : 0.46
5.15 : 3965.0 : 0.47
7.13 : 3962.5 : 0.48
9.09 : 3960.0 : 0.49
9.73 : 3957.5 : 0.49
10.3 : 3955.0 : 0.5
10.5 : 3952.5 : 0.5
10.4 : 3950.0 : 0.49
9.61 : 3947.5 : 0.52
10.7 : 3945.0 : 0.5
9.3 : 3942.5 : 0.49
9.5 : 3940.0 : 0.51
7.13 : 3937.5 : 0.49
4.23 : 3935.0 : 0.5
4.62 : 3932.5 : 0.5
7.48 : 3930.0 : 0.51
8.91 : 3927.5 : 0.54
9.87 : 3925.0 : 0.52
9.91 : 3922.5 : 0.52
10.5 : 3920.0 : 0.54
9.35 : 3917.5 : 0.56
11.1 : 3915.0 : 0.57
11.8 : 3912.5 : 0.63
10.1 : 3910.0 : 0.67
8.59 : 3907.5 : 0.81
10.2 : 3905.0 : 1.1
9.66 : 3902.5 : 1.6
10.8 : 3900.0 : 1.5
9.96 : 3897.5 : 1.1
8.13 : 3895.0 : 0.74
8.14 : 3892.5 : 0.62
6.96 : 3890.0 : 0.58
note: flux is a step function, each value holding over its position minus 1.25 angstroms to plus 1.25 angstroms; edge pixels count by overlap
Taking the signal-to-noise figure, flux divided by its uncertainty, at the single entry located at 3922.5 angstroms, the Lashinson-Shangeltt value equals 19.1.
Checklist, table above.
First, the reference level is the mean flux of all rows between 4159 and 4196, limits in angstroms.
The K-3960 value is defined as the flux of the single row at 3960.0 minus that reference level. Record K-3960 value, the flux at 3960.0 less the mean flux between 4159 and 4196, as -3.5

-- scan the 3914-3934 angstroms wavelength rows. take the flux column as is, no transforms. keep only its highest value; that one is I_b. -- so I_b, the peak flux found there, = 11.1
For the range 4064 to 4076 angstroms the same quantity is 13.4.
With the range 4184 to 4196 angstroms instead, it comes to 13.7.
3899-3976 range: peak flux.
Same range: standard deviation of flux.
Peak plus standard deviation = 14.0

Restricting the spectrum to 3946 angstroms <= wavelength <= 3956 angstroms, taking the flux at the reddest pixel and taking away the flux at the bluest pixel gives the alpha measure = 0.7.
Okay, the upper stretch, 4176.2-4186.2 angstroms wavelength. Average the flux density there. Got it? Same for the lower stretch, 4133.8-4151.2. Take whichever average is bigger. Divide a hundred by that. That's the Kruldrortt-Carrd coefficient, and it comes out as 7.9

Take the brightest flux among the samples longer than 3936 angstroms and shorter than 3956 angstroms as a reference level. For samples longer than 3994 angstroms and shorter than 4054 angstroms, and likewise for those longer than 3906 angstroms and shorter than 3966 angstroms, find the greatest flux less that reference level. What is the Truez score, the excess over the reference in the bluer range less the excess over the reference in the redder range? -1.9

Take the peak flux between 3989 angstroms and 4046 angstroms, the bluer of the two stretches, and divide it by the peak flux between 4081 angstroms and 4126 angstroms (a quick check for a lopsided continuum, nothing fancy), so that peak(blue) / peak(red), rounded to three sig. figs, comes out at 1.10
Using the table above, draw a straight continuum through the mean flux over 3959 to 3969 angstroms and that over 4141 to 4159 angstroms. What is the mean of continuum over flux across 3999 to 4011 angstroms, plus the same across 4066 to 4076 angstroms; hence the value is 1.4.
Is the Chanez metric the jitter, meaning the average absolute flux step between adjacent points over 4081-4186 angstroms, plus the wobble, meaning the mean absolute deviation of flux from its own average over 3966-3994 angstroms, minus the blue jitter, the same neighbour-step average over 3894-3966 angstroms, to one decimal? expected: 1.8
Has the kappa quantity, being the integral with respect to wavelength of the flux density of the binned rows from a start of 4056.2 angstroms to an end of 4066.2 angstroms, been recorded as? 123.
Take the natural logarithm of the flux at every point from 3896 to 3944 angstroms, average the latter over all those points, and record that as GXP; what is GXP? 2.18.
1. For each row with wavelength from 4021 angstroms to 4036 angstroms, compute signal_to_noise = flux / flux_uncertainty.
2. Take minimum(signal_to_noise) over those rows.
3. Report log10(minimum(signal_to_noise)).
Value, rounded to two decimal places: 1.39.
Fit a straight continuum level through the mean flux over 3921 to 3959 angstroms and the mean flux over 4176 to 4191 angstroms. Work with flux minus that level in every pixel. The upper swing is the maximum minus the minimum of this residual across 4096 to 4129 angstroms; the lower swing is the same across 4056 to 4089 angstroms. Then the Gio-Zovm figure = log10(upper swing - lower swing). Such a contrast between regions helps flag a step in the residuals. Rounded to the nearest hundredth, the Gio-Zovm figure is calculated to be 0.23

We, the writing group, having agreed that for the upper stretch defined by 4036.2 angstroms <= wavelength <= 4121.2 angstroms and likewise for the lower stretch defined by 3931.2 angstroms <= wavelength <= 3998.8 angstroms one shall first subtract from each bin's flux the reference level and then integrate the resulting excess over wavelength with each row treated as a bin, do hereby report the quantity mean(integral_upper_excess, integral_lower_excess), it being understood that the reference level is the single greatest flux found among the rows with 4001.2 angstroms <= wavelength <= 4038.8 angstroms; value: -250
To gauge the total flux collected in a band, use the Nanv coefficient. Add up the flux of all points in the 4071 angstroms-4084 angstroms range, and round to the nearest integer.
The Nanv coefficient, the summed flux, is 62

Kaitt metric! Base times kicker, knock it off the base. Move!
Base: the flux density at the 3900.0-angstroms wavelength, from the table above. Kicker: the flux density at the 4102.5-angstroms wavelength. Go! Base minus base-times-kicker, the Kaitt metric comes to -81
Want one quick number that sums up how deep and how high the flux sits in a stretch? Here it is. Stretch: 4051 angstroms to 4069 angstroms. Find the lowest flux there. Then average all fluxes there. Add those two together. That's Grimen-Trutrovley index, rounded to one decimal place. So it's 24.3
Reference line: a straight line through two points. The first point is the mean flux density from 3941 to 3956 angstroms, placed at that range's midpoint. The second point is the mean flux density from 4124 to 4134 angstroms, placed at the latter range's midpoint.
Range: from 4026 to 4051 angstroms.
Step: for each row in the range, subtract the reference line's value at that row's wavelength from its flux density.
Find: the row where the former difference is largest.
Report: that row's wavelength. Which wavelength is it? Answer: 4030.0 angstroms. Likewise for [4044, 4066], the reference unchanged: 4055.0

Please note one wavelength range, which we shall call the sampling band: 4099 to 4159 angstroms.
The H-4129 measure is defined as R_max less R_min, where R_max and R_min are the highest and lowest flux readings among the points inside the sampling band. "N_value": 5.3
